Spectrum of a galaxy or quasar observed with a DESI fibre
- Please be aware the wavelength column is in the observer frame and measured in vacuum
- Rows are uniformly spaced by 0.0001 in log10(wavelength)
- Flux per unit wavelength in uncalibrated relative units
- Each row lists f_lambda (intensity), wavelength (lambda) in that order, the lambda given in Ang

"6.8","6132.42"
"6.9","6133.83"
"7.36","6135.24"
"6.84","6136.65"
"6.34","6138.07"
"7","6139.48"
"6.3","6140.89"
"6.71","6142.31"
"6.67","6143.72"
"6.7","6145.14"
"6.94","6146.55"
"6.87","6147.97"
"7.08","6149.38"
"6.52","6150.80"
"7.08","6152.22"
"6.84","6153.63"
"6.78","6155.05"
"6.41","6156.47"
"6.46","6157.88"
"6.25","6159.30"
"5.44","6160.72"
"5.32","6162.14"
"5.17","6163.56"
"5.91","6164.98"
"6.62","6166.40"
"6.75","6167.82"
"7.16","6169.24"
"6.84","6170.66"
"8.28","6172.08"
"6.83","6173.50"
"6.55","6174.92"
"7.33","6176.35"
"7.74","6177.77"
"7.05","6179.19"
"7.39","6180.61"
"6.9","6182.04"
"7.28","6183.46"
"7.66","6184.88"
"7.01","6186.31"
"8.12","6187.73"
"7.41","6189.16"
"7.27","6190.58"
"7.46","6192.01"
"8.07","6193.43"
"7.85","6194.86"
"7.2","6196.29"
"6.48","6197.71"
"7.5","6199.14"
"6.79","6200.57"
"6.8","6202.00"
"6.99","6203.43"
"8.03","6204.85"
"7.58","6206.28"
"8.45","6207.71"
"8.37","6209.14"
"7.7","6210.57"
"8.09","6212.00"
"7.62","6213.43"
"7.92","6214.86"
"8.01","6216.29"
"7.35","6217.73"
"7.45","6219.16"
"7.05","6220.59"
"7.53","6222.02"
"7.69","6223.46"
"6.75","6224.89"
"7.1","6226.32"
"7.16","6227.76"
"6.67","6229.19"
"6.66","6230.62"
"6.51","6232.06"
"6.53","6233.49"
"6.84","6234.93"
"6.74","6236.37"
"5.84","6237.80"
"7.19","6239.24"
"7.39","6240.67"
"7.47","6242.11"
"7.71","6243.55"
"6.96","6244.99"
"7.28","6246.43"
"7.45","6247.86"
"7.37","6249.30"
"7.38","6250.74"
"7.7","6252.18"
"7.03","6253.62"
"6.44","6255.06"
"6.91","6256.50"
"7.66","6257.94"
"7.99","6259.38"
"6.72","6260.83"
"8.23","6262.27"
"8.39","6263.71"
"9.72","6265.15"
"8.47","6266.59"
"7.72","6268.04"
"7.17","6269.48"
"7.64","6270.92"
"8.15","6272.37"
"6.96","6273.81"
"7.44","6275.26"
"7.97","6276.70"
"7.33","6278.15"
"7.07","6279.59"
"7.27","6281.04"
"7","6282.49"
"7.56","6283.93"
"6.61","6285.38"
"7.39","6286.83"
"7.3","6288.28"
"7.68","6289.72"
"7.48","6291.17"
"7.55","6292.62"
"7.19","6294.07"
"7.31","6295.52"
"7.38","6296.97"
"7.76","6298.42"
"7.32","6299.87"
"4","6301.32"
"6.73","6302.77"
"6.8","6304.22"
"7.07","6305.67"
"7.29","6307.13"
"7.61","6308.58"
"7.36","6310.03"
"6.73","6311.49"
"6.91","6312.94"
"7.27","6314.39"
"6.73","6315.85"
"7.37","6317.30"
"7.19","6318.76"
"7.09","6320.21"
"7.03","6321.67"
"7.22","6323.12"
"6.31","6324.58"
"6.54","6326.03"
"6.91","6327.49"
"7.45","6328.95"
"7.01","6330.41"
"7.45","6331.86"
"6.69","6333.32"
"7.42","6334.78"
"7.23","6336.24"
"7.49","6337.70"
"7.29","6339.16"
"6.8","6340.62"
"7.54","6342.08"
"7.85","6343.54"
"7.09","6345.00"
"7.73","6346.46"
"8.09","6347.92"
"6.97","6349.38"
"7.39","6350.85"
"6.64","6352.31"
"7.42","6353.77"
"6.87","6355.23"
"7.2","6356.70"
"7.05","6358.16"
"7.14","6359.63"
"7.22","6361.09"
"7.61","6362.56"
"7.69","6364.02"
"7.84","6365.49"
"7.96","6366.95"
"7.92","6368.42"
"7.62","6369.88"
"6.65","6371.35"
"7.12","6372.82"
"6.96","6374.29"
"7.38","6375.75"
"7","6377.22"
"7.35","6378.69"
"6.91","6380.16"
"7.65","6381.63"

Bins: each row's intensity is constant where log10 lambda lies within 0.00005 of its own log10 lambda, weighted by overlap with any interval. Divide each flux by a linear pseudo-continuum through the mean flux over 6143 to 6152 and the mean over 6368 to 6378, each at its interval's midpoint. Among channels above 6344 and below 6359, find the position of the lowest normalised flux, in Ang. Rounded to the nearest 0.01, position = 6352.31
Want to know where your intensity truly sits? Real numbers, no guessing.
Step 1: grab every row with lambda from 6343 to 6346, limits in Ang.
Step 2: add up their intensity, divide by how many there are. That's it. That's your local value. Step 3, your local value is 7.5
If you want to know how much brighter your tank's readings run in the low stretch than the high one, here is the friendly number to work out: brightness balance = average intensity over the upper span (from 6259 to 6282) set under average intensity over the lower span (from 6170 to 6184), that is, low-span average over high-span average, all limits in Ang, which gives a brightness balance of 0.93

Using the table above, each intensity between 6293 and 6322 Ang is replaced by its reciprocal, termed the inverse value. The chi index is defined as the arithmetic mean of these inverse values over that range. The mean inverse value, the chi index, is 0.145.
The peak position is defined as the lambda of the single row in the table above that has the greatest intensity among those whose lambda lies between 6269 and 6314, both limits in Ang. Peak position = 6272.37 Ang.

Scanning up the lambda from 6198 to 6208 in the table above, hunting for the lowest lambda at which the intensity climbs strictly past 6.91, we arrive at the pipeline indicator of 6199.14 Ang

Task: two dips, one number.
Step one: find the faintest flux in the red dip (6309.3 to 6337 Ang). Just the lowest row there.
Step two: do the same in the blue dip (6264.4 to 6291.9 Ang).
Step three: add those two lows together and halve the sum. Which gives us 6.46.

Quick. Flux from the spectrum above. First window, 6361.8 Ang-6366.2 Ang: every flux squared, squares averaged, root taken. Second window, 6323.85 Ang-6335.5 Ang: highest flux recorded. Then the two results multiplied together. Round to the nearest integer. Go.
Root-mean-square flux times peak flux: 57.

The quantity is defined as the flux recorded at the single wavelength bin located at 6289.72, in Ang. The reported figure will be 7.68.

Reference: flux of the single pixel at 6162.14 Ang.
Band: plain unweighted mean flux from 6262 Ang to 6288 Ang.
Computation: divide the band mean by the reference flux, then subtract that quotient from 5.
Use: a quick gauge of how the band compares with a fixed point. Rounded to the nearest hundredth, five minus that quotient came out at 3.56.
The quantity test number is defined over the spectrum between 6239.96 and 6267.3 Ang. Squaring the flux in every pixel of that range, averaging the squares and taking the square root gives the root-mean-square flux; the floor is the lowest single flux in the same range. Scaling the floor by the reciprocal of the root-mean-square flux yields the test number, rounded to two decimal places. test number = 0.84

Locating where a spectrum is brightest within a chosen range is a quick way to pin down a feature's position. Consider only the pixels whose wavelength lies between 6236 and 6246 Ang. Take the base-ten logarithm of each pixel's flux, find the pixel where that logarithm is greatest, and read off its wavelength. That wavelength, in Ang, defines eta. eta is 6243.55 Ang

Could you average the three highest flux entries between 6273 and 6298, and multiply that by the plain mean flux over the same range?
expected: 57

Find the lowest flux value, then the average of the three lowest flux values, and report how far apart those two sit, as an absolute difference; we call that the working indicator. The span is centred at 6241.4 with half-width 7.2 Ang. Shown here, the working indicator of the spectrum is 0.63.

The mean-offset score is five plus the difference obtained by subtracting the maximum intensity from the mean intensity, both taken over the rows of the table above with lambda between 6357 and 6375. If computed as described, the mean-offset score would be 4.4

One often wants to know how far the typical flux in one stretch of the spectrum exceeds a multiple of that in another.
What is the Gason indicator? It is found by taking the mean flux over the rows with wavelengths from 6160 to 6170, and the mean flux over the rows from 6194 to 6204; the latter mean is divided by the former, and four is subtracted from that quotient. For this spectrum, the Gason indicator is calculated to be -2.83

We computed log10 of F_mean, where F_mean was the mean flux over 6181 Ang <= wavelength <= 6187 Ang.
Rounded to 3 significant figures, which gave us 0.858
